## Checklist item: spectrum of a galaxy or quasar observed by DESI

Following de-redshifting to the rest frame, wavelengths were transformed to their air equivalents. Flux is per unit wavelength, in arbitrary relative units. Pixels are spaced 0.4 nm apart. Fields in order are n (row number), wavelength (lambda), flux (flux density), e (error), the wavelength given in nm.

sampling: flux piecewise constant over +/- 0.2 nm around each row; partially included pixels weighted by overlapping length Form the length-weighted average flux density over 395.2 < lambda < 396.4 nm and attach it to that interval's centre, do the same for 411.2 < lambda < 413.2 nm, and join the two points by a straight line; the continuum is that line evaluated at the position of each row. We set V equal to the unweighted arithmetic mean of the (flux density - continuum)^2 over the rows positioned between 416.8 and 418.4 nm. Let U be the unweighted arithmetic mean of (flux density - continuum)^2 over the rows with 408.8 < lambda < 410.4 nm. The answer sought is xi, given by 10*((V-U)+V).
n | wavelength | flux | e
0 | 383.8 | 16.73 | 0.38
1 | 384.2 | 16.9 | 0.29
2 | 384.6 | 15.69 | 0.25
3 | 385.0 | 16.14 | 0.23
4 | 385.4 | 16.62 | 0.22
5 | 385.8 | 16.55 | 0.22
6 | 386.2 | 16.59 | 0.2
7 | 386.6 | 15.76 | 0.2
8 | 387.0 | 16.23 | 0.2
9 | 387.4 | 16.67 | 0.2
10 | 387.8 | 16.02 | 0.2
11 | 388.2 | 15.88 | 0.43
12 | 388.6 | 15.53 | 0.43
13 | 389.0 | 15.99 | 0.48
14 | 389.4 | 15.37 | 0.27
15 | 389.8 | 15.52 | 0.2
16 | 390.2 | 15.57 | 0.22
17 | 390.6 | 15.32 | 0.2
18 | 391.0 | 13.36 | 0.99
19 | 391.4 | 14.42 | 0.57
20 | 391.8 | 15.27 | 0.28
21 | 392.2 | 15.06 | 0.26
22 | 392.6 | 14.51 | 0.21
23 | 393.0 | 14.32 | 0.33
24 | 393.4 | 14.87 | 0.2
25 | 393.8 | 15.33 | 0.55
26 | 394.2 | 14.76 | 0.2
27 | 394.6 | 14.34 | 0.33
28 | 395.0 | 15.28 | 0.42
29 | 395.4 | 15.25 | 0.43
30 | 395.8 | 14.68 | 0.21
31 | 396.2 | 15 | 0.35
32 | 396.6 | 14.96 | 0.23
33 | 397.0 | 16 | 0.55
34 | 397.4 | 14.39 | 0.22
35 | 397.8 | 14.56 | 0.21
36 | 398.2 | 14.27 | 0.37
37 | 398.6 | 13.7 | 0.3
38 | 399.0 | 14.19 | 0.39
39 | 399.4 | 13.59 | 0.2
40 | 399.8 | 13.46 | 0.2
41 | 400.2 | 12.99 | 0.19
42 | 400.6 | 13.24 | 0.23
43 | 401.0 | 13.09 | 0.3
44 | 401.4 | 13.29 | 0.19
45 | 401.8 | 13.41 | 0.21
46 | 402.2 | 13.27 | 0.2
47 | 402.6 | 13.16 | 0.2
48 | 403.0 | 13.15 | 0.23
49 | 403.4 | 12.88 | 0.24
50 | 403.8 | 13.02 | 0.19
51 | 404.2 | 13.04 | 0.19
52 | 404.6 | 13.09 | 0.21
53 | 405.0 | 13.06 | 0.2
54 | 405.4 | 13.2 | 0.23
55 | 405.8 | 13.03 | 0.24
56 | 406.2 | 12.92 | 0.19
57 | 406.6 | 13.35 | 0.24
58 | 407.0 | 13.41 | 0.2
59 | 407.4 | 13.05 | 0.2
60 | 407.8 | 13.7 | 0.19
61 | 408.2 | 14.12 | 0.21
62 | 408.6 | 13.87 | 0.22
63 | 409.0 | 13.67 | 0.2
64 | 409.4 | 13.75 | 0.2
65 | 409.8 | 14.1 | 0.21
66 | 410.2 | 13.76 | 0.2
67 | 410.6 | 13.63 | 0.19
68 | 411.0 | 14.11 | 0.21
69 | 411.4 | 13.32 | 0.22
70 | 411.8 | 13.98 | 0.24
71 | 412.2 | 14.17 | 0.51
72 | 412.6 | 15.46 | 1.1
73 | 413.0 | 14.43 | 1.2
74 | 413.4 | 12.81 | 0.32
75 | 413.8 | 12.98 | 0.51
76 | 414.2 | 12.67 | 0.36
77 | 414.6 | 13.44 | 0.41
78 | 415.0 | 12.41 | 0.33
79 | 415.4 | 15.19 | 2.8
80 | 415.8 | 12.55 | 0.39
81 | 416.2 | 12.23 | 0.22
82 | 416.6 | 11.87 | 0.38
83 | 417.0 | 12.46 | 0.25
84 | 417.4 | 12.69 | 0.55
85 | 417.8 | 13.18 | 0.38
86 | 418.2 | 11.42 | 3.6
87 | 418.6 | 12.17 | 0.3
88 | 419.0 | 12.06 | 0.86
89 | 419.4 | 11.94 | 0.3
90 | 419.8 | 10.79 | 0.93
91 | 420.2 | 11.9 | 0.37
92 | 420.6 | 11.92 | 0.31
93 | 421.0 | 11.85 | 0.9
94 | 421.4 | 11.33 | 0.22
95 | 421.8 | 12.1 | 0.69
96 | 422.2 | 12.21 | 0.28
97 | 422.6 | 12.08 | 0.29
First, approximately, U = 0.3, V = 3.0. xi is 56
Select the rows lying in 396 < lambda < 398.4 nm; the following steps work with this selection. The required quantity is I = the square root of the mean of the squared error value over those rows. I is 0.34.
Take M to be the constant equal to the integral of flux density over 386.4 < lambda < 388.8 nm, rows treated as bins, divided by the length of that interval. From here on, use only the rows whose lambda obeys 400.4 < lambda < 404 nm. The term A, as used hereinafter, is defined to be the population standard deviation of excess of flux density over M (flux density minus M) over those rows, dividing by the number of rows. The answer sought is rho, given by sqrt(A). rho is 0.4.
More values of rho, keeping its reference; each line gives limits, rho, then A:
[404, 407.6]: 0.4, 0.15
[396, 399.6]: 0.8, 0.69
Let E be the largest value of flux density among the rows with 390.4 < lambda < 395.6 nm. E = 15.33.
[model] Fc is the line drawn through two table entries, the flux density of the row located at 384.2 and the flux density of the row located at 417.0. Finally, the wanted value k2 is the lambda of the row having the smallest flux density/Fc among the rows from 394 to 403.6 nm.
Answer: 400.2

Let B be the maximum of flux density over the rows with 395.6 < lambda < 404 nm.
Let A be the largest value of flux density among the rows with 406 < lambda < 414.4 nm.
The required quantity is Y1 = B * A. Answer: 247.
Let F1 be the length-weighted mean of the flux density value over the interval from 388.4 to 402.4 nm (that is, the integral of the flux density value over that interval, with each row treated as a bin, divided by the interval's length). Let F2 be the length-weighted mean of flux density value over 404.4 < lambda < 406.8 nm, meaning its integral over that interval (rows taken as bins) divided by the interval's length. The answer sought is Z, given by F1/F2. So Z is 1.11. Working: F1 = 14.5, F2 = 13.1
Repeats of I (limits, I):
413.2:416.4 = 1.05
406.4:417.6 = 0.68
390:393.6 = 0.44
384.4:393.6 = 0.35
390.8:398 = 0.41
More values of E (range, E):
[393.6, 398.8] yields 16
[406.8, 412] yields 14.12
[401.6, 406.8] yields 13.41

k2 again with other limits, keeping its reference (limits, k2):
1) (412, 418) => 416.6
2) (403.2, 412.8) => 403.4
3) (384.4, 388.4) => 384.6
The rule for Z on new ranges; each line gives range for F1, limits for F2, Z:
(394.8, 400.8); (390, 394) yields 0.97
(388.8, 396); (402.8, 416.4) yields 1.11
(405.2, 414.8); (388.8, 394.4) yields 0.91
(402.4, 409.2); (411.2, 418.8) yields 1.01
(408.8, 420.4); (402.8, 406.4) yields 1.00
